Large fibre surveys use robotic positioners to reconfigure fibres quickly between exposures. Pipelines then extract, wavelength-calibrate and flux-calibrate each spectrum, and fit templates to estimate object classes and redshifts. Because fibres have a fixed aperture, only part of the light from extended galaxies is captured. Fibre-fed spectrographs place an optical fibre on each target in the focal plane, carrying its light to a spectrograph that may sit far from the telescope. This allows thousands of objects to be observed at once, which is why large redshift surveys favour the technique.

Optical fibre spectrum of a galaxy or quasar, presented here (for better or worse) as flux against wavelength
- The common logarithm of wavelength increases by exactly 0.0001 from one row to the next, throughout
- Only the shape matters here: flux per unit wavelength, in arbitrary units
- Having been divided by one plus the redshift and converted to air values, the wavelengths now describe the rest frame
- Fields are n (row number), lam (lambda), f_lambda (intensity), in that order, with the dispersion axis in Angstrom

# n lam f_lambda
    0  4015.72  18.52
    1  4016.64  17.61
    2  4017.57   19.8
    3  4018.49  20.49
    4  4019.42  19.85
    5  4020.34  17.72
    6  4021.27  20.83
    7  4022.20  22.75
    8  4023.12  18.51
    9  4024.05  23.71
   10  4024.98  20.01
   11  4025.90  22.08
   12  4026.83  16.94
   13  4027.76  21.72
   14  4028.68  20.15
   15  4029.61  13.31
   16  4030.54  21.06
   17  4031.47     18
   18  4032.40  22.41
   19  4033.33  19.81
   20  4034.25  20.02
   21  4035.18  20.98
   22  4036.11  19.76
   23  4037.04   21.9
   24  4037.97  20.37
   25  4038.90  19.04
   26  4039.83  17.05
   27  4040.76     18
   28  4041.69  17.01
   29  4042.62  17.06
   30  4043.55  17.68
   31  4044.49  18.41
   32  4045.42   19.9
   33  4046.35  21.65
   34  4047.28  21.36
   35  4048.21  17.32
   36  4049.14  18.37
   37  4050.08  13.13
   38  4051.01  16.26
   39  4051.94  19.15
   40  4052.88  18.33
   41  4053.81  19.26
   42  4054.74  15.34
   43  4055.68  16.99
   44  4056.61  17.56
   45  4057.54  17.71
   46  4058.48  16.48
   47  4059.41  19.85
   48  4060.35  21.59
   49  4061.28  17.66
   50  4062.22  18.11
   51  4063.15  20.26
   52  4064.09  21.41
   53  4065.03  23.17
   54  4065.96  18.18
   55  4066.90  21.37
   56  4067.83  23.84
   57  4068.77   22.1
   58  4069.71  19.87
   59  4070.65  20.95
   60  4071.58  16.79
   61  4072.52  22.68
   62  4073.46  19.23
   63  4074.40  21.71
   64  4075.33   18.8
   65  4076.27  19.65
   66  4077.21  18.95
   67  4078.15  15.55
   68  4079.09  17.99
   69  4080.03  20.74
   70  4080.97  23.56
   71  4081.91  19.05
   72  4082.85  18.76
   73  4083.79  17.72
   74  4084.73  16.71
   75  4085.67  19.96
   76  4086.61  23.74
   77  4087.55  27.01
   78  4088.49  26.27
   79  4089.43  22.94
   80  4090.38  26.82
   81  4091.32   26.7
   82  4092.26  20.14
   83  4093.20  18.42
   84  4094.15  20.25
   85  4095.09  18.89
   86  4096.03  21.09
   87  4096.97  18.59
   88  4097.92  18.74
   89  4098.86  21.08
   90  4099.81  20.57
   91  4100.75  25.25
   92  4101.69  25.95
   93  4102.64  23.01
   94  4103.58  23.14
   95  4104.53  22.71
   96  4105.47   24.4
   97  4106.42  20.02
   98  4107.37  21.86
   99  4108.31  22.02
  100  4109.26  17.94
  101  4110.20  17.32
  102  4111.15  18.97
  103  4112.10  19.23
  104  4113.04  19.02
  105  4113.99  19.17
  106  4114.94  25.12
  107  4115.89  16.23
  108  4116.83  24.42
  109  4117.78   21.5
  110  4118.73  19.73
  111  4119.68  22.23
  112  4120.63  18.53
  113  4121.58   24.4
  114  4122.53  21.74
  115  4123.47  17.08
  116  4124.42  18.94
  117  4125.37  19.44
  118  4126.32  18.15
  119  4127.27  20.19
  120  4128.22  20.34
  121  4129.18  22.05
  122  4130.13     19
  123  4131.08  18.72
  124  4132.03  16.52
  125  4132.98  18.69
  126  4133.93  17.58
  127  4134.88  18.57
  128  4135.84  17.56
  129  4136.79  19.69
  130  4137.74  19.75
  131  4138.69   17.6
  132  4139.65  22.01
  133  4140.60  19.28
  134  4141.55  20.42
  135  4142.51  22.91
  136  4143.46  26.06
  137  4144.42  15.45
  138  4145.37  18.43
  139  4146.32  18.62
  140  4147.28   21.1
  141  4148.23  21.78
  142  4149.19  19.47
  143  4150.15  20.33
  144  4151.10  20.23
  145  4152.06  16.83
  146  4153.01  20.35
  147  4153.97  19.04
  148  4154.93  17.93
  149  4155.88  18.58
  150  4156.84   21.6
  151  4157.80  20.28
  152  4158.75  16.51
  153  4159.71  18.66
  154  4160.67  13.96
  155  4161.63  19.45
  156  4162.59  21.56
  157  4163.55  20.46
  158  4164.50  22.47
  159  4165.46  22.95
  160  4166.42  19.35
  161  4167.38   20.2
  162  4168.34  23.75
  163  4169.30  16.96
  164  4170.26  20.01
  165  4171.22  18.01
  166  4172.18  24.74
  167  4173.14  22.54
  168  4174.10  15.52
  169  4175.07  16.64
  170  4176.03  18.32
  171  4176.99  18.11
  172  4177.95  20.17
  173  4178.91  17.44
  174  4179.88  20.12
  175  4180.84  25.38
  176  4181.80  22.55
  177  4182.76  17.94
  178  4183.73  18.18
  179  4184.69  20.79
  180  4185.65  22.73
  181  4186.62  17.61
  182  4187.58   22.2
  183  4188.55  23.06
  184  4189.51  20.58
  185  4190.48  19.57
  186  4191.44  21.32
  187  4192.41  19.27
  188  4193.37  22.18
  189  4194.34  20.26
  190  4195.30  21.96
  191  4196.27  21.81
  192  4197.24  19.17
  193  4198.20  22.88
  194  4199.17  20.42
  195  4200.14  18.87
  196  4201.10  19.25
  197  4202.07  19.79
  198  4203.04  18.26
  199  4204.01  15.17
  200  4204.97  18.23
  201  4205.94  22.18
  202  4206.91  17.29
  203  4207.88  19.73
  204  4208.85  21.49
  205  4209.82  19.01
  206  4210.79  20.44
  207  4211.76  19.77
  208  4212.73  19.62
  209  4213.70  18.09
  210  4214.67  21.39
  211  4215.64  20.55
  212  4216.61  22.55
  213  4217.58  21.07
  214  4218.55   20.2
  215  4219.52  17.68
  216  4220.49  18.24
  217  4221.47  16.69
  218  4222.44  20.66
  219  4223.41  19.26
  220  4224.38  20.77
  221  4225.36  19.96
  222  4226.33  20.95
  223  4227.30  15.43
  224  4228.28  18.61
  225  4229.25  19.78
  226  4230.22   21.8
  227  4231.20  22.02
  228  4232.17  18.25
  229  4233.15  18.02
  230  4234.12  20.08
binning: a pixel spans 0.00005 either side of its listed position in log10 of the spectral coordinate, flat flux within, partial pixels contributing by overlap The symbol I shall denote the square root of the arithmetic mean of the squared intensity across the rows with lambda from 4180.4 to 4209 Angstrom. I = 20.4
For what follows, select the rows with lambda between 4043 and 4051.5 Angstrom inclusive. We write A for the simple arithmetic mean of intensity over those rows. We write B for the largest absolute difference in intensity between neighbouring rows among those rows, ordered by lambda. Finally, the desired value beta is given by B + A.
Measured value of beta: 23.5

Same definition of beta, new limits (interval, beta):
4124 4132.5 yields 22.3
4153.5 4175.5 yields 26.6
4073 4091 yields 25.3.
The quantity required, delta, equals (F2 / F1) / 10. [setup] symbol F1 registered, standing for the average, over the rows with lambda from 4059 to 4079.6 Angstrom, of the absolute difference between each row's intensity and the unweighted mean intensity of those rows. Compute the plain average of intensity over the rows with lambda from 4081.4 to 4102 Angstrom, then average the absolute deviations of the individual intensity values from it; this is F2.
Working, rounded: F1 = 1.75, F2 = 2.9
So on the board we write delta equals 0.167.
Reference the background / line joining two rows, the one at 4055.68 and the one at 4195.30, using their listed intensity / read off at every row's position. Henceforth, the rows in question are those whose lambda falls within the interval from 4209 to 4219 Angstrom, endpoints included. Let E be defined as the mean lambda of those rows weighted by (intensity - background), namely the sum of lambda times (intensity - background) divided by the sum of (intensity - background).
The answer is 4213.6 Angstrom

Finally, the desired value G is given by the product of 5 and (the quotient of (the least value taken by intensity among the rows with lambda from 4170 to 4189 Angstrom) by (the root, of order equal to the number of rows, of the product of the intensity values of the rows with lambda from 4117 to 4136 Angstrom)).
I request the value 4.0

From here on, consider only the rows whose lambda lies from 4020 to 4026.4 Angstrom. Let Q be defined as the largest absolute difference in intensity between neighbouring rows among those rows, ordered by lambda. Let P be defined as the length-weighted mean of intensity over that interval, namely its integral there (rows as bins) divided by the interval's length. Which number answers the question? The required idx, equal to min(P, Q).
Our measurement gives 5.2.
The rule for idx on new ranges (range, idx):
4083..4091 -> 3.9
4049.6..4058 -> 3.9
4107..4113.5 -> 4.1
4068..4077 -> 5.9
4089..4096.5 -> 6.6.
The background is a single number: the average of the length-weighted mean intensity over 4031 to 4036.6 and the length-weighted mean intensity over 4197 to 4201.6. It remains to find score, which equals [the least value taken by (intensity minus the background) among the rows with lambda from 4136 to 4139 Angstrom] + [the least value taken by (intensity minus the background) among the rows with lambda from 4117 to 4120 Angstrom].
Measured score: -3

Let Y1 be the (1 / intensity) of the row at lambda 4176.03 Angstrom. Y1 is 0.055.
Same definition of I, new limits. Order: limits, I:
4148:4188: 20.0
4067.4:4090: 20.8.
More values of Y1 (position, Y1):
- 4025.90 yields 0.045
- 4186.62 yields 0.057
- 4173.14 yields 0.044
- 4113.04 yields 0.053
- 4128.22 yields 0.049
